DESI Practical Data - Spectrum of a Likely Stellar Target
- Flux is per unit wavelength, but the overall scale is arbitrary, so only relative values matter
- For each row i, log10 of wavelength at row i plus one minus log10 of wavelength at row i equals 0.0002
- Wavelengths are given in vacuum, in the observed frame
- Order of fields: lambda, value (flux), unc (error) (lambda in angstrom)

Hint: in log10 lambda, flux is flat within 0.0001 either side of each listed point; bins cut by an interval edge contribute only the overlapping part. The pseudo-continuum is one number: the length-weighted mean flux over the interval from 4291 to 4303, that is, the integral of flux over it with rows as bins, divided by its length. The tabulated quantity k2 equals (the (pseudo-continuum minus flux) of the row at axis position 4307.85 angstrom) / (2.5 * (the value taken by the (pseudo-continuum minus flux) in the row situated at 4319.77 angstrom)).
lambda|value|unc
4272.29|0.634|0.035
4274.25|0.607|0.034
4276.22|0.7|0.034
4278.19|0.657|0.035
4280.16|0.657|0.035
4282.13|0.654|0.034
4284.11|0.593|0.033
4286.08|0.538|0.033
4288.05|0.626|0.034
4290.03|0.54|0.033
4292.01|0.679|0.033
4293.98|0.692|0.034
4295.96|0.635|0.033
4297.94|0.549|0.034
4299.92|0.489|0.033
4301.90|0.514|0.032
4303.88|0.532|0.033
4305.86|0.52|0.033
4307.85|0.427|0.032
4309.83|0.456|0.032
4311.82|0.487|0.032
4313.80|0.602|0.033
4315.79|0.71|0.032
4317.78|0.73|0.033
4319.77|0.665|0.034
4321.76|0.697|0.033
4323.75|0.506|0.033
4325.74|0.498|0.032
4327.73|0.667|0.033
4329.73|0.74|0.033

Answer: -0.91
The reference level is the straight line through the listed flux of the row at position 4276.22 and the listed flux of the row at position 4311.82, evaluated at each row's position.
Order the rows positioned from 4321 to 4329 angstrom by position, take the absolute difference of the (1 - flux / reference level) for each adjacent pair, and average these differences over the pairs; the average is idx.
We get 0.299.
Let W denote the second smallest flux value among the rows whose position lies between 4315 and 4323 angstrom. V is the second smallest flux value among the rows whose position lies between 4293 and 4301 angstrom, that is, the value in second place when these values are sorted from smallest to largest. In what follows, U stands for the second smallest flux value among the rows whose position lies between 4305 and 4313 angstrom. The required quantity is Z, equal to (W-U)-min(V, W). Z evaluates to -0.31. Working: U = 0.456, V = 0.549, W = 0.697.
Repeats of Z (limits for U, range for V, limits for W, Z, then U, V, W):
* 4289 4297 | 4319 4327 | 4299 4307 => -0.63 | 0.635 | 0.506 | 0.514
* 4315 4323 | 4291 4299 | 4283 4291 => -0.70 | 0.697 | 0.635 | 0.54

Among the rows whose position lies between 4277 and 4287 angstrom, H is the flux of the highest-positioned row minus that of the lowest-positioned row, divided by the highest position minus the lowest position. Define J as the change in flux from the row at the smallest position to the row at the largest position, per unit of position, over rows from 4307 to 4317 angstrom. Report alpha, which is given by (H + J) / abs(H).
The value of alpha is 1.4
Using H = -0.015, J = 0.036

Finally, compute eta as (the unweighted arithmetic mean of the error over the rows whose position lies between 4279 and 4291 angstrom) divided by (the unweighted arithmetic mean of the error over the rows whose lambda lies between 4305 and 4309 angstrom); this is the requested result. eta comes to 1.04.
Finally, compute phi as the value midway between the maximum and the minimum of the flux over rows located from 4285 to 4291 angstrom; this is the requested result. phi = 0.582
